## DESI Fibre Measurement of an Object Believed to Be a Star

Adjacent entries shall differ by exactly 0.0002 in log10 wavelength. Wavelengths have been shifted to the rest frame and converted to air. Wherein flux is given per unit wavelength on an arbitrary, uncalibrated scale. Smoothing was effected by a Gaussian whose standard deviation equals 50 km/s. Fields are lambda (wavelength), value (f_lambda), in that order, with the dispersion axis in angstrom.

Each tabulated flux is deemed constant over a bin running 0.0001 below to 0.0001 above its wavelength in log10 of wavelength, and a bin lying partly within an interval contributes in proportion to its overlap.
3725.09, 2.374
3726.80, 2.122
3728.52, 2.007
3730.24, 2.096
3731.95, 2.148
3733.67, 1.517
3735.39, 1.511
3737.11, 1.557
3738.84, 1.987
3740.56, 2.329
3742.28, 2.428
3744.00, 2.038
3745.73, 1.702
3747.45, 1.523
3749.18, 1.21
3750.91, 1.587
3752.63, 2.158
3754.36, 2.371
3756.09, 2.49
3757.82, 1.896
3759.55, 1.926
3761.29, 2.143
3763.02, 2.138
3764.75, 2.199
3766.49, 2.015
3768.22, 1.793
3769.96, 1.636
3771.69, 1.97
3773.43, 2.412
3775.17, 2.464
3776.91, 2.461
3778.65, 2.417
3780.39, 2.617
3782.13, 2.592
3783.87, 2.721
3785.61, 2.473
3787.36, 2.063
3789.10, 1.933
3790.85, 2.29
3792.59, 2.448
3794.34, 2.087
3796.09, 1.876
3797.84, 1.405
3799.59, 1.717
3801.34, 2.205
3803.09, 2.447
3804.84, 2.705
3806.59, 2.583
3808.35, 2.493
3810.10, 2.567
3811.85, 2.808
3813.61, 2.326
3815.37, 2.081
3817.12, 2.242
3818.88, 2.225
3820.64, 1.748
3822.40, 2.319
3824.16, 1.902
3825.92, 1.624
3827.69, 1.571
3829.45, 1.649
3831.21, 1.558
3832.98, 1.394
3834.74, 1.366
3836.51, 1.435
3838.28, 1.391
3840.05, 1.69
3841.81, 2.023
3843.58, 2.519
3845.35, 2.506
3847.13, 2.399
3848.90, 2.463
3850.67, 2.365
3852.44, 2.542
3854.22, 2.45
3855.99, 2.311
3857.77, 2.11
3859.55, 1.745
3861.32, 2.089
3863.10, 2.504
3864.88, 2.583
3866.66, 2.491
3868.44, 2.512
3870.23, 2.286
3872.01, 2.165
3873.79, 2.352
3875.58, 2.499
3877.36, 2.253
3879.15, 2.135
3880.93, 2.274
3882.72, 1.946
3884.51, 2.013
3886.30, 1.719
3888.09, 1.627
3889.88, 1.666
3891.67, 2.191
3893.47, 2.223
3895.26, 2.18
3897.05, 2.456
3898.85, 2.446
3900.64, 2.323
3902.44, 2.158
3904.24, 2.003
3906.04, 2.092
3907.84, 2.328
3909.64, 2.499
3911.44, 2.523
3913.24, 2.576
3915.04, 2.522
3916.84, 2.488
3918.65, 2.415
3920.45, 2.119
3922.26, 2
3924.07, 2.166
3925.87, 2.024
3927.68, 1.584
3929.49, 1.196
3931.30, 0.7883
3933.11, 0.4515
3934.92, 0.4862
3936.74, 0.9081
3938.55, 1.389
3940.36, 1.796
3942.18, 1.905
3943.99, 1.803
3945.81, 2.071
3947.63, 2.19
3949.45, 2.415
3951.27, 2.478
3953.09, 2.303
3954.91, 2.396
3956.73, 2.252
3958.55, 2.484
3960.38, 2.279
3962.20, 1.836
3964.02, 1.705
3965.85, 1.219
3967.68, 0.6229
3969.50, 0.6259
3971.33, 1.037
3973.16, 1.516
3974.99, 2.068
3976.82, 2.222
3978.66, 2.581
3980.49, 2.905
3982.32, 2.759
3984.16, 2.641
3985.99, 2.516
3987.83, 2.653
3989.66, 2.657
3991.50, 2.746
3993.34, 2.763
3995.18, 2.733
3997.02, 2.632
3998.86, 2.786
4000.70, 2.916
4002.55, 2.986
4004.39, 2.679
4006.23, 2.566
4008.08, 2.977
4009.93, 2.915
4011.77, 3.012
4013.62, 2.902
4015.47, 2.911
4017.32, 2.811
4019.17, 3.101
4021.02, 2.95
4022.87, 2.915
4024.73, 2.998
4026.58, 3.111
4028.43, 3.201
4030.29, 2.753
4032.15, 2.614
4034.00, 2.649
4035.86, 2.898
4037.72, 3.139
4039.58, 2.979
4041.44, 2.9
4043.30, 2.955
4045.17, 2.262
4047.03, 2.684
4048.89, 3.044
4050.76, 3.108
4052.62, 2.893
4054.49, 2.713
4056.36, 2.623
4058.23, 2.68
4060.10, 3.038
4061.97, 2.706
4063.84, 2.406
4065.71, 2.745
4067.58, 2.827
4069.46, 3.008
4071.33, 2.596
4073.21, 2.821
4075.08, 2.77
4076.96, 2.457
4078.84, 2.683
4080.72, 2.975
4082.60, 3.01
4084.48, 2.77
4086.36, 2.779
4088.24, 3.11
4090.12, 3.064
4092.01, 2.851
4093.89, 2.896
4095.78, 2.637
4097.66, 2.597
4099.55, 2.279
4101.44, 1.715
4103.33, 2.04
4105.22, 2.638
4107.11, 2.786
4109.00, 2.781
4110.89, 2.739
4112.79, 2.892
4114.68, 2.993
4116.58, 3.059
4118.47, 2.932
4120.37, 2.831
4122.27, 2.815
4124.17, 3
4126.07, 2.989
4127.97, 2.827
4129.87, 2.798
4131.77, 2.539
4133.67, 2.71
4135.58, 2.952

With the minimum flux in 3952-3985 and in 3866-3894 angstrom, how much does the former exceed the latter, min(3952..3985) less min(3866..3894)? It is -1.0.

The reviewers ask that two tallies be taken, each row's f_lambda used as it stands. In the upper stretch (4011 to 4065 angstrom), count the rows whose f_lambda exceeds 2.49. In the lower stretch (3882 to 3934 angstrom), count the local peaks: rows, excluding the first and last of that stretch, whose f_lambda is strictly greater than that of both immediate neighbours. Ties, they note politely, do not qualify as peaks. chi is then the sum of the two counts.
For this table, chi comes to 32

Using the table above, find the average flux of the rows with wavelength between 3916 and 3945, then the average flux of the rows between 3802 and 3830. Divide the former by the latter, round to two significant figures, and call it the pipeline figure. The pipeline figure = 0.72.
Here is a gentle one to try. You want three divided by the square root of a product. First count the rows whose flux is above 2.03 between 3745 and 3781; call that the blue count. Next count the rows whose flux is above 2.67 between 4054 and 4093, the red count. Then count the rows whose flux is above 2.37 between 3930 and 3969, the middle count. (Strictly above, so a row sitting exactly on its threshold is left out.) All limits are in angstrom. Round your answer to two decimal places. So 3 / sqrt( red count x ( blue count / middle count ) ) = 0.44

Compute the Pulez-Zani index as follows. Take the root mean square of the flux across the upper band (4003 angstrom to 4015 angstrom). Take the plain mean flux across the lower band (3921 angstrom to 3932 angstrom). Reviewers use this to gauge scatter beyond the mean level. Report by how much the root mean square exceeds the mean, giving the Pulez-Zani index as 1.2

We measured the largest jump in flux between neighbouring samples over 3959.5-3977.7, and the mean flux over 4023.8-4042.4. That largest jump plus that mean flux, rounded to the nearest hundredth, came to 3.52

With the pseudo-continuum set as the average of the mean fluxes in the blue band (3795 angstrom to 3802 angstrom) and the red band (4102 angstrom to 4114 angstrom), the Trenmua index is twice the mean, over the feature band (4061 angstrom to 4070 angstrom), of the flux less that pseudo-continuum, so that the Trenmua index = 1.0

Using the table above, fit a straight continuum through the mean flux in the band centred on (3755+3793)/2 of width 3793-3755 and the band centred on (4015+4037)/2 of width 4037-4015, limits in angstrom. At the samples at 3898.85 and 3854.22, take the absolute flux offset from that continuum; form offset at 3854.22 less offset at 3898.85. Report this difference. -0.1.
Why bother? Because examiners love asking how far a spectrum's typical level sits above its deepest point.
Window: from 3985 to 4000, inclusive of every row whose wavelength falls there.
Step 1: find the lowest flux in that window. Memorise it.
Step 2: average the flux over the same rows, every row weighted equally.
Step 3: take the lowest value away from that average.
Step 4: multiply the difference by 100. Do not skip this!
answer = 17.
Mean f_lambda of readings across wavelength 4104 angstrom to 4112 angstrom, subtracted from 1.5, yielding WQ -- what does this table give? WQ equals -1.2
